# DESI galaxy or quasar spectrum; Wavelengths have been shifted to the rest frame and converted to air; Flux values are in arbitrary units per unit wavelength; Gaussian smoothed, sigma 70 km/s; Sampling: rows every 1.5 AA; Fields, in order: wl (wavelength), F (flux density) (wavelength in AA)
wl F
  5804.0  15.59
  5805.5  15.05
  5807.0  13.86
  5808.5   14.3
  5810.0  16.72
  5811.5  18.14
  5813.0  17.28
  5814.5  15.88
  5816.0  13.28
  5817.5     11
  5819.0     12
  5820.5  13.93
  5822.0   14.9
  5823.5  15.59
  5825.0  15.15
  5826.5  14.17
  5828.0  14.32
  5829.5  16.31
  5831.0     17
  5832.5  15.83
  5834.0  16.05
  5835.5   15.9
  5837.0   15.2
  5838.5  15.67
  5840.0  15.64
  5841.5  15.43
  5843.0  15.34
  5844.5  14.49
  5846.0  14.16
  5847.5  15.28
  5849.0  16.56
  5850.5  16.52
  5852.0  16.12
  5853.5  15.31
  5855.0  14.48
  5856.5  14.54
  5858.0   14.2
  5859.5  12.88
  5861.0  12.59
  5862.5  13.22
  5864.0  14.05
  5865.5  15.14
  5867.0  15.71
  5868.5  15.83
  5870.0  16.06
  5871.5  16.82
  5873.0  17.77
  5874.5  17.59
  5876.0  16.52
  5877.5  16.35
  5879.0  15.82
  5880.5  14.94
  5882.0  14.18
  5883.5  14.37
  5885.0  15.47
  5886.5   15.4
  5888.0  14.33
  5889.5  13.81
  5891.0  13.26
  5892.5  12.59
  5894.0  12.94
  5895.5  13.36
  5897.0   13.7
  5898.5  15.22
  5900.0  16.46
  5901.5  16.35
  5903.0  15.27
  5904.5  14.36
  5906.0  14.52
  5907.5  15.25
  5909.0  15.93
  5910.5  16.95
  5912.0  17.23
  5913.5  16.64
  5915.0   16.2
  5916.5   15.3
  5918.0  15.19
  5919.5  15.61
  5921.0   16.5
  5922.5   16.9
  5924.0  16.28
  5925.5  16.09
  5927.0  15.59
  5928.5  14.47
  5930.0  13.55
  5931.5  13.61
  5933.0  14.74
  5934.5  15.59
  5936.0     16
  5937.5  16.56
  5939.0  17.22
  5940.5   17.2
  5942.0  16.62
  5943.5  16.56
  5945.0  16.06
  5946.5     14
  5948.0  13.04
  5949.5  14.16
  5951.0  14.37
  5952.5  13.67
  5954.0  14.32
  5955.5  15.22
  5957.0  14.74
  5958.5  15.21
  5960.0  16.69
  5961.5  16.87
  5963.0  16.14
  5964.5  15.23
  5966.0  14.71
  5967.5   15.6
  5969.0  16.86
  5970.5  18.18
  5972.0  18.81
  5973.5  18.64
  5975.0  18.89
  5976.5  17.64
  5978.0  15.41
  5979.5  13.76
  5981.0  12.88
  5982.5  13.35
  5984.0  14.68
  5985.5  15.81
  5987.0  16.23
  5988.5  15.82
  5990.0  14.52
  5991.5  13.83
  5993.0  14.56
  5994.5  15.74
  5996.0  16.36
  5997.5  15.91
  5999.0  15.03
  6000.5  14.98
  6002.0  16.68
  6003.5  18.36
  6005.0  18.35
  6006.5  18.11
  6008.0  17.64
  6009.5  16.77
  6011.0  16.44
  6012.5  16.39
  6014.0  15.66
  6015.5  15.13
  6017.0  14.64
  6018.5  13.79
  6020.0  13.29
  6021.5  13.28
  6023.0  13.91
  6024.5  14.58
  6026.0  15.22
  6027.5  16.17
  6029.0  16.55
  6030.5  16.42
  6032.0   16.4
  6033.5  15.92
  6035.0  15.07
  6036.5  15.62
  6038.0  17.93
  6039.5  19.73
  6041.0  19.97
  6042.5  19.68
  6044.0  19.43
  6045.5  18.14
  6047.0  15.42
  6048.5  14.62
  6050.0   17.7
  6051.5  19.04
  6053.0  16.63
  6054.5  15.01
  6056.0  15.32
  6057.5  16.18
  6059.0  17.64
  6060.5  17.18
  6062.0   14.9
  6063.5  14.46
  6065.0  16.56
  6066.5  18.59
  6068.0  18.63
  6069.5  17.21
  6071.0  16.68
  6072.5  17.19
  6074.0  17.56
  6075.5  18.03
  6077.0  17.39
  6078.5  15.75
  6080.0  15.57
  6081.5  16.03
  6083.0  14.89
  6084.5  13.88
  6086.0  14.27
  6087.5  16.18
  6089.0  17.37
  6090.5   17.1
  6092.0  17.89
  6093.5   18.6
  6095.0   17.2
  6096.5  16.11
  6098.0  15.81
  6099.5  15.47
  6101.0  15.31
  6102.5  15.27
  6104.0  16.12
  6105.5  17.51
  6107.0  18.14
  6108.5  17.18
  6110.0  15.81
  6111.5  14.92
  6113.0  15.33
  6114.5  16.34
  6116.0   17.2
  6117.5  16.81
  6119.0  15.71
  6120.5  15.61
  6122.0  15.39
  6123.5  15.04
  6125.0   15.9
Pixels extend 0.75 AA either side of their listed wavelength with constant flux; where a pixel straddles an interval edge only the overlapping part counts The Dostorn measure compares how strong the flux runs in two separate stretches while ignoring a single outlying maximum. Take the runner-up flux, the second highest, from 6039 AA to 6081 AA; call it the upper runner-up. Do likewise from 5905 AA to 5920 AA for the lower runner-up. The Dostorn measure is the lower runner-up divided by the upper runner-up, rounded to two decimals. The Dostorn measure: 0.86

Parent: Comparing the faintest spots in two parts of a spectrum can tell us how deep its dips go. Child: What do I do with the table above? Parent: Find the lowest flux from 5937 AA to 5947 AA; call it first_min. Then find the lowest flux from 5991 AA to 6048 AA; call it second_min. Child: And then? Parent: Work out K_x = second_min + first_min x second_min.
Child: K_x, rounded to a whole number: 199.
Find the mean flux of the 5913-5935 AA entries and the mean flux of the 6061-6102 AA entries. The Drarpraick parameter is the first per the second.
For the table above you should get 0.940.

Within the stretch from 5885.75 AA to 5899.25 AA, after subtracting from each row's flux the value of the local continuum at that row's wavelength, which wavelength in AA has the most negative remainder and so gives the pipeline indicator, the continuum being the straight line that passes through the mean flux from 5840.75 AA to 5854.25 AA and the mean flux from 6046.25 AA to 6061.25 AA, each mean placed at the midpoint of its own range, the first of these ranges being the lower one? 5892.5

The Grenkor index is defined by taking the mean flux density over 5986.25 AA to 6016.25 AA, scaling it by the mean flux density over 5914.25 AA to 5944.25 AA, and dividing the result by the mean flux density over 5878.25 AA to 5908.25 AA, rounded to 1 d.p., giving 17.5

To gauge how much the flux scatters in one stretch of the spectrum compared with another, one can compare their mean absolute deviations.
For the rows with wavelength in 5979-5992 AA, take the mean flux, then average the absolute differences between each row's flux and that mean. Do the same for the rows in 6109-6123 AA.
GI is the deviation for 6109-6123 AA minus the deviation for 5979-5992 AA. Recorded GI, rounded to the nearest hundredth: -0.38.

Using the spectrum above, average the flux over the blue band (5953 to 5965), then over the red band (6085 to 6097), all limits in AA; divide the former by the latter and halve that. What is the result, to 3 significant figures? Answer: 0.462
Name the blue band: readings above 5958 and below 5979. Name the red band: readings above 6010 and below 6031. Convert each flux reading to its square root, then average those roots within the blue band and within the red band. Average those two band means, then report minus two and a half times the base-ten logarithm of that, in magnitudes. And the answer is -1.502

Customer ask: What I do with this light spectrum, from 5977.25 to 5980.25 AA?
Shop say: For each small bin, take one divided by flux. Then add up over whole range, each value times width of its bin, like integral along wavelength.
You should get 0.206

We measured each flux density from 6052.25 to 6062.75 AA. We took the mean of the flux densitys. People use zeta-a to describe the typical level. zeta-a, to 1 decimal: 16.1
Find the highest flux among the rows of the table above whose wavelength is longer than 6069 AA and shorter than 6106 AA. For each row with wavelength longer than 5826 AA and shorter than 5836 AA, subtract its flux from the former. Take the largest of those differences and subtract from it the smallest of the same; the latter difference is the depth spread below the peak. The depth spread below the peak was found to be 2.8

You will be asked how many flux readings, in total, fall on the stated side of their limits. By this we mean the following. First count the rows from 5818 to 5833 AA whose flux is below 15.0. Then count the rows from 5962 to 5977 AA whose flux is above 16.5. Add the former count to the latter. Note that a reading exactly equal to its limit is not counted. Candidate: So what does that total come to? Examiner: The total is 11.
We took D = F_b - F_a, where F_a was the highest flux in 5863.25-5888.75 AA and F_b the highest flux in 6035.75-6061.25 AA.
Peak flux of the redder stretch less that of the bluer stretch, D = 2.2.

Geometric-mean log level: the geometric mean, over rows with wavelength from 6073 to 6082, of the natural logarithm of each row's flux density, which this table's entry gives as 2.81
